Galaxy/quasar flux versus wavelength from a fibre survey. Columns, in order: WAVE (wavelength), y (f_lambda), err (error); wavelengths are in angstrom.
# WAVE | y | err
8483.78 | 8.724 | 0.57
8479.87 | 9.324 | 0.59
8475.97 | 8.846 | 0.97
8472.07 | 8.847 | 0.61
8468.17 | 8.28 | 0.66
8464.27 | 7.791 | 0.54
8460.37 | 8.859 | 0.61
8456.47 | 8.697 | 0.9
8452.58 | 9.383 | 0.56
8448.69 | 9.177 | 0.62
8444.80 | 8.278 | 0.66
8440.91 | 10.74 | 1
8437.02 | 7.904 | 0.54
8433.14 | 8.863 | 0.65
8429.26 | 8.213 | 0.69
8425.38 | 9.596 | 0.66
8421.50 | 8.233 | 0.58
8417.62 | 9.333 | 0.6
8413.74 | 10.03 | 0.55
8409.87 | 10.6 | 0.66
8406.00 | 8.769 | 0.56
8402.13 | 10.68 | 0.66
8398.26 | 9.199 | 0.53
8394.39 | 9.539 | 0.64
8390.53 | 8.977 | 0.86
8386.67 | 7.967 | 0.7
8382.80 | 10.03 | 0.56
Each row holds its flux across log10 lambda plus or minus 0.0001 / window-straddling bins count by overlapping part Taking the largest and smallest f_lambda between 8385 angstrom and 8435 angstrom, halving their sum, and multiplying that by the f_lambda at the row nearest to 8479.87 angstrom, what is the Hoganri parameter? 87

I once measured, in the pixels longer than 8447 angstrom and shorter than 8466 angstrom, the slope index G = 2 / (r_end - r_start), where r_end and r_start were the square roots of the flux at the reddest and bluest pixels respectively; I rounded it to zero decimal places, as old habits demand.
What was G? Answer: -8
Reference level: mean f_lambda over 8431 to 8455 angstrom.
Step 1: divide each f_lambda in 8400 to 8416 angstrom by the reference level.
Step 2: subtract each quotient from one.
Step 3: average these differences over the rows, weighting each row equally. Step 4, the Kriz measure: -0.11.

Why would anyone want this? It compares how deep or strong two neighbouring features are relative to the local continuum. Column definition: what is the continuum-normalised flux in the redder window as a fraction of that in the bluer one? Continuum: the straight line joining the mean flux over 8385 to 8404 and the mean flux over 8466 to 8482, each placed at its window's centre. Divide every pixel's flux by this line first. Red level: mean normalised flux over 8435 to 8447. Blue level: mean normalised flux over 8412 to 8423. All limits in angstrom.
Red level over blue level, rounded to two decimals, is 0.99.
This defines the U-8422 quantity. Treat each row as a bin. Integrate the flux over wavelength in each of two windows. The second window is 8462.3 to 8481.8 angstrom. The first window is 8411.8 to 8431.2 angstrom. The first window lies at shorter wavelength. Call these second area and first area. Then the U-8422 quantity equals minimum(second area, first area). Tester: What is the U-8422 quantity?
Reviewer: 168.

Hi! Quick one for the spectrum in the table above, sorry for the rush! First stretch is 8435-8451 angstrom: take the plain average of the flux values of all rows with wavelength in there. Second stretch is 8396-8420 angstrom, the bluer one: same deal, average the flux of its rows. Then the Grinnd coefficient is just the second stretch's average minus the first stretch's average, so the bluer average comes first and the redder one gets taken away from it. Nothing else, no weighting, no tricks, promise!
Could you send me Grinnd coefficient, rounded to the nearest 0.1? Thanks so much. 0.7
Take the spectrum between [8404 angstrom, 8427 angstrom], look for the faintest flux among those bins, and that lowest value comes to 8.233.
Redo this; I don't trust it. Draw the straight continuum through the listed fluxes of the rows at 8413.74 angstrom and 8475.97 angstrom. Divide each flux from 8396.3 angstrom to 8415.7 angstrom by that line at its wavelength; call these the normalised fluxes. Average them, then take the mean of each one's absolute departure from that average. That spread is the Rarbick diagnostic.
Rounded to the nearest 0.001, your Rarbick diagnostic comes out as 0.074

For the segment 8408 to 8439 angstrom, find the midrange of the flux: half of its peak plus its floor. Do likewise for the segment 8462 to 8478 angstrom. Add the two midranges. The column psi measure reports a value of 17.6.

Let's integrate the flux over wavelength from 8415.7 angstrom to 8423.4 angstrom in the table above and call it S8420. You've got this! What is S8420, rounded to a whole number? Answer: 68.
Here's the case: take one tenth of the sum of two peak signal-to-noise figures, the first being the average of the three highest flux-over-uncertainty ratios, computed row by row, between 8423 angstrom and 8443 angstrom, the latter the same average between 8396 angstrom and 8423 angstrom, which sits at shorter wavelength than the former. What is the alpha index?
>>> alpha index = 3.15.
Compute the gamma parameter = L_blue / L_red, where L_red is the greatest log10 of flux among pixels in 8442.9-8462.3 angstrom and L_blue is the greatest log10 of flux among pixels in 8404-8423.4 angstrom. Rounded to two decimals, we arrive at 1.05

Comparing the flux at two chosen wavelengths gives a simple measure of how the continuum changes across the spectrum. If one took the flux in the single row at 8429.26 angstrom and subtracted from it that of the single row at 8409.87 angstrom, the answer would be -2.4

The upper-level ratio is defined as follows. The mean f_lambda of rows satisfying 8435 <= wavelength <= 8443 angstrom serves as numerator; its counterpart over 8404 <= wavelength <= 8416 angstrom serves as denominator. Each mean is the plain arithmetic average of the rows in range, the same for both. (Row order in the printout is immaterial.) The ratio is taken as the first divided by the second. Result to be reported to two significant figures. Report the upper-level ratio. 0.95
